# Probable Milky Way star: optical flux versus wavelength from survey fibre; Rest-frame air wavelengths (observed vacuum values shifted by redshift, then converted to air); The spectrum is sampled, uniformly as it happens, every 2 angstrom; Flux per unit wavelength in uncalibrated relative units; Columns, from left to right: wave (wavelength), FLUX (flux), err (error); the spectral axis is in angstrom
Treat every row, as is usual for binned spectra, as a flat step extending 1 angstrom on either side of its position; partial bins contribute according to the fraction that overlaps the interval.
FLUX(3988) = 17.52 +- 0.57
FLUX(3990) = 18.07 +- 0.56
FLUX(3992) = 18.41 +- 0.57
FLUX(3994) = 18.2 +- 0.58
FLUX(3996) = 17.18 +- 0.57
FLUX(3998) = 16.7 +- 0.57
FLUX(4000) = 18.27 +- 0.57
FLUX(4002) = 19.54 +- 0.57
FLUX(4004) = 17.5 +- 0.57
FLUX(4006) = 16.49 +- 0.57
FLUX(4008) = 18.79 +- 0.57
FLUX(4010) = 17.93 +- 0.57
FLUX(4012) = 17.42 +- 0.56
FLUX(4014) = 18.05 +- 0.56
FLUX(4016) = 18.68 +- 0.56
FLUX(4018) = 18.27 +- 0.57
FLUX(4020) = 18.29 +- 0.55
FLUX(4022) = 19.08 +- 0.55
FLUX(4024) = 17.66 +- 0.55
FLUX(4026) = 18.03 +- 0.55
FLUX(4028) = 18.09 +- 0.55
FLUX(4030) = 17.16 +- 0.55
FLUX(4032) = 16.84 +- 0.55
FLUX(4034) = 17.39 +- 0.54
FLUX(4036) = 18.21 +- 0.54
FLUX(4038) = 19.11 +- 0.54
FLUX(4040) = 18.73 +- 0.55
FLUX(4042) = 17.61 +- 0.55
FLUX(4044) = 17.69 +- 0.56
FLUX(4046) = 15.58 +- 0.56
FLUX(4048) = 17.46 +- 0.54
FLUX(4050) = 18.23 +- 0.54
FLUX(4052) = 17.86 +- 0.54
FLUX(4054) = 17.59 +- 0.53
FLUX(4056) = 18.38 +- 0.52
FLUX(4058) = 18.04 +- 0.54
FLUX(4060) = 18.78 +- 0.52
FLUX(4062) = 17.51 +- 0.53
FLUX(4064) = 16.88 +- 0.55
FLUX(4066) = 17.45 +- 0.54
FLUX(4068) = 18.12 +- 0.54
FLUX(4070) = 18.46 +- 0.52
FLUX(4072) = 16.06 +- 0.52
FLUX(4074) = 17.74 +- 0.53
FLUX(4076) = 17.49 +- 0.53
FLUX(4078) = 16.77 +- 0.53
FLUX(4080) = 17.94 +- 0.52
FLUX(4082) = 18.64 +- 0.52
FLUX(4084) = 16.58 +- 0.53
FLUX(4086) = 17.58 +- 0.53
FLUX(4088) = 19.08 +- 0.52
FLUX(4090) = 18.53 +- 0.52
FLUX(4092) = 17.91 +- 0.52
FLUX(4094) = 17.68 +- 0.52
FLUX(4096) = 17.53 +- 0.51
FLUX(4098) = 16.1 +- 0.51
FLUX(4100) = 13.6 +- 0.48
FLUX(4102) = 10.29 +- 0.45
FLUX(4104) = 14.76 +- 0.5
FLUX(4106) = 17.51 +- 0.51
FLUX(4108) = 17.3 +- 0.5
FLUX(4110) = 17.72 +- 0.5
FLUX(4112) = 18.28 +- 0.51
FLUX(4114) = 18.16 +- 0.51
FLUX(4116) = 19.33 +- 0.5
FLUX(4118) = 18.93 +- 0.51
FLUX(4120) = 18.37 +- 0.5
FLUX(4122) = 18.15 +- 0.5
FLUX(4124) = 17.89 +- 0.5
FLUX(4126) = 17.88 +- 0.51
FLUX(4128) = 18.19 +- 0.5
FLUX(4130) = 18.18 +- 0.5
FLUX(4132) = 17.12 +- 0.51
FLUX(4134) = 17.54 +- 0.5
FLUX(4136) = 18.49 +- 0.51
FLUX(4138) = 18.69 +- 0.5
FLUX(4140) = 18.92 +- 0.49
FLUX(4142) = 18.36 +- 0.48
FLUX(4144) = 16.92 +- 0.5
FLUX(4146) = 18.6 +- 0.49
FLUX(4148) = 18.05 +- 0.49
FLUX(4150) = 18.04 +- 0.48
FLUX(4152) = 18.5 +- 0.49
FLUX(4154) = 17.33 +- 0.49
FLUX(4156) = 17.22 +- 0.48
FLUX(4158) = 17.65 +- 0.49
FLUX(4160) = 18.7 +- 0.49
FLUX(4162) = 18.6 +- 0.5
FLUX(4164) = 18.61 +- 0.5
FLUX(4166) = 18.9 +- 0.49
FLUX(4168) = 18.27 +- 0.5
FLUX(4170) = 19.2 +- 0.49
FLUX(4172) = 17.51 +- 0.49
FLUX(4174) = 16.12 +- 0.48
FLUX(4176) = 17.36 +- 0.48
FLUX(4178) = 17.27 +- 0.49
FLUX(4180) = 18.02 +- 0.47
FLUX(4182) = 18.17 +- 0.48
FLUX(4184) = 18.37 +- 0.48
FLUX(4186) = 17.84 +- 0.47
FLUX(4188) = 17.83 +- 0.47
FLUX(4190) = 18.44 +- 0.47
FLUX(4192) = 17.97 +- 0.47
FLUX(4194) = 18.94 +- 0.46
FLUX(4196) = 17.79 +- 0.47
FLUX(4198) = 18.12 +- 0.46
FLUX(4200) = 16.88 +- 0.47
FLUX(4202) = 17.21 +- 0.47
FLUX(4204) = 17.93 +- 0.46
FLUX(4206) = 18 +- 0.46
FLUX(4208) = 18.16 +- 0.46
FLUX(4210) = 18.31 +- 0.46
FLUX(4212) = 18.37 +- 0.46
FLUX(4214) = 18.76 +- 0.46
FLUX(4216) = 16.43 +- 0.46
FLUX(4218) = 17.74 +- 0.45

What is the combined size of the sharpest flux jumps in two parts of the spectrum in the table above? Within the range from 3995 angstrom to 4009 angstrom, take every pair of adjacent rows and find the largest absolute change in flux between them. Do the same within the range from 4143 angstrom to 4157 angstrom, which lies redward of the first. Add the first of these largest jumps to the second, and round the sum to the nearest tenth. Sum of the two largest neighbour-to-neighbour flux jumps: 4.0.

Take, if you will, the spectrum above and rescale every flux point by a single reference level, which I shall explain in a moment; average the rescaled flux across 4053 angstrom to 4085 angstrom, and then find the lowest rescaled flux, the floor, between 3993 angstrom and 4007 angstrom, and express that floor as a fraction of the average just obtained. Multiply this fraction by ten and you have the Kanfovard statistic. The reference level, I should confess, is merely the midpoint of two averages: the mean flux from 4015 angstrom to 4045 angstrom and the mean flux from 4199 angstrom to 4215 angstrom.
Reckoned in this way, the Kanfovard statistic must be 9.3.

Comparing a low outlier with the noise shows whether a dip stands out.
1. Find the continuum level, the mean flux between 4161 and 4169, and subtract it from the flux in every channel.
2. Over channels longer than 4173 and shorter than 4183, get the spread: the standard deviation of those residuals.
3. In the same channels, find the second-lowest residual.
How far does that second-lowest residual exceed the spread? -2.1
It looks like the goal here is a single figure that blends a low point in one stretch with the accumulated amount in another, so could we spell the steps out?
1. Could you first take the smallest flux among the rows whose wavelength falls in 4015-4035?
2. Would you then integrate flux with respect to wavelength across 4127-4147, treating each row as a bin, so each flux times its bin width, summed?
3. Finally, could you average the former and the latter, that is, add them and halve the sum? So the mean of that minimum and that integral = 189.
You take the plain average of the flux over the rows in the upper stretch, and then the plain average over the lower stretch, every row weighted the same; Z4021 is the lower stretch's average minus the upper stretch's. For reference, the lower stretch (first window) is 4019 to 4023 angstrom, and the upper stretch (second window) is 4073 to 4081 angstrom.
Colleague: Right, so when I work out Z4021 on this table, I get 1.2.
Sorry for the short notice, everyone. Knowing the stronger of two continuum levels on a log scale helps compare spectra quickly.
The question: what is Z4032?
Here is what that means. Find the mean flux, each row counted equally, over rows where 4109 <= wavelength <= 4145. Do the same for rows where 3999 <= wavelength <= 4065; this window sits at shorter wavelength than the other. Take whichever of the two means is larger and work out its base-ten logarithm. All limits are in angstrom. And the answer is 1.259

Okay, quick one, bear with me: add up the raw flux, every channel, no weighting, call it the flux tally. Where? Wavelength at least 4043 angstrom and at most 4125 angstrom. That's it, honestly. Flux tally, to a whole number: 714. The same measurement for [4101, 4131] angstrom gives 261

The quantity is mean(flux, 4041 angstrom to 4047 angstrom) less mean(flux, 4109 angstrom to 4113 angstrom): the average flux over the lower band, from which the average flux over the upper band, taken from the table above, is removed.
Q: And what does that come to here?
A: -1.0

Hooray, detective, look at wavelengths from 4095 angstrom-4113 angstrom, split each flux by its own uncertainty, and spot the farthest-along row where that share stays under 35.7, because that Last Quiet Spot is 4110 angstrom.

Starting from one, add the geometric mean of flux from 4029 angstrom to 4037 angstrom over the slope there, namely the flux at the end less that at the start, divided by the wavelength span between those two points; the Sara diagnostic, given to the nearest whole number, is 100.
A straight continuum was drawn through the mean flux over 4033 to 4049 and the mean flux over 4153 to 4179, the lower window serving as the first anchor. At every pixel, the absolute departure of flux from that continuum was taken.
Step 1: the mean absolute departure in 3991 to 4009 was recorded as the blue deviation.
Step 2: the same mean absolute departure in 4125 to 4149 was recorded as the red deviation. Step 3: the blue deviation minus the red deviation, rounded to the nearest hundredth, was 0.30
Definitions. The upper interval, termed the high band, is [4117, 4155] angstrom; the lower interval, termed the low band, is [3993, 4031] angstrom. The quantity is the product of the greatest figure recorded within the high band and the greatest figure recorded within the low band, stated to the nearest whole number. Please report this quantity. 370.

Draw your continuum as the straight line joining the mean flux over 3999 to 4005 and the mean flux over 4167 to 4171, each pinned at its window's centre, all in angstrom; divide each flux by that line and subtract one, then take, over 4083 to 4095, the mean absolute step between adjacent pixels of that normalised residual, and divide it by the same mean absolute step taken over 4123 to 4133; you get 2.2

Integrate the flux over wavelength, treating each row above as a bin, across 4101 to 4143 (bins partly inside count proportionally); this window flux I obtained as 740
